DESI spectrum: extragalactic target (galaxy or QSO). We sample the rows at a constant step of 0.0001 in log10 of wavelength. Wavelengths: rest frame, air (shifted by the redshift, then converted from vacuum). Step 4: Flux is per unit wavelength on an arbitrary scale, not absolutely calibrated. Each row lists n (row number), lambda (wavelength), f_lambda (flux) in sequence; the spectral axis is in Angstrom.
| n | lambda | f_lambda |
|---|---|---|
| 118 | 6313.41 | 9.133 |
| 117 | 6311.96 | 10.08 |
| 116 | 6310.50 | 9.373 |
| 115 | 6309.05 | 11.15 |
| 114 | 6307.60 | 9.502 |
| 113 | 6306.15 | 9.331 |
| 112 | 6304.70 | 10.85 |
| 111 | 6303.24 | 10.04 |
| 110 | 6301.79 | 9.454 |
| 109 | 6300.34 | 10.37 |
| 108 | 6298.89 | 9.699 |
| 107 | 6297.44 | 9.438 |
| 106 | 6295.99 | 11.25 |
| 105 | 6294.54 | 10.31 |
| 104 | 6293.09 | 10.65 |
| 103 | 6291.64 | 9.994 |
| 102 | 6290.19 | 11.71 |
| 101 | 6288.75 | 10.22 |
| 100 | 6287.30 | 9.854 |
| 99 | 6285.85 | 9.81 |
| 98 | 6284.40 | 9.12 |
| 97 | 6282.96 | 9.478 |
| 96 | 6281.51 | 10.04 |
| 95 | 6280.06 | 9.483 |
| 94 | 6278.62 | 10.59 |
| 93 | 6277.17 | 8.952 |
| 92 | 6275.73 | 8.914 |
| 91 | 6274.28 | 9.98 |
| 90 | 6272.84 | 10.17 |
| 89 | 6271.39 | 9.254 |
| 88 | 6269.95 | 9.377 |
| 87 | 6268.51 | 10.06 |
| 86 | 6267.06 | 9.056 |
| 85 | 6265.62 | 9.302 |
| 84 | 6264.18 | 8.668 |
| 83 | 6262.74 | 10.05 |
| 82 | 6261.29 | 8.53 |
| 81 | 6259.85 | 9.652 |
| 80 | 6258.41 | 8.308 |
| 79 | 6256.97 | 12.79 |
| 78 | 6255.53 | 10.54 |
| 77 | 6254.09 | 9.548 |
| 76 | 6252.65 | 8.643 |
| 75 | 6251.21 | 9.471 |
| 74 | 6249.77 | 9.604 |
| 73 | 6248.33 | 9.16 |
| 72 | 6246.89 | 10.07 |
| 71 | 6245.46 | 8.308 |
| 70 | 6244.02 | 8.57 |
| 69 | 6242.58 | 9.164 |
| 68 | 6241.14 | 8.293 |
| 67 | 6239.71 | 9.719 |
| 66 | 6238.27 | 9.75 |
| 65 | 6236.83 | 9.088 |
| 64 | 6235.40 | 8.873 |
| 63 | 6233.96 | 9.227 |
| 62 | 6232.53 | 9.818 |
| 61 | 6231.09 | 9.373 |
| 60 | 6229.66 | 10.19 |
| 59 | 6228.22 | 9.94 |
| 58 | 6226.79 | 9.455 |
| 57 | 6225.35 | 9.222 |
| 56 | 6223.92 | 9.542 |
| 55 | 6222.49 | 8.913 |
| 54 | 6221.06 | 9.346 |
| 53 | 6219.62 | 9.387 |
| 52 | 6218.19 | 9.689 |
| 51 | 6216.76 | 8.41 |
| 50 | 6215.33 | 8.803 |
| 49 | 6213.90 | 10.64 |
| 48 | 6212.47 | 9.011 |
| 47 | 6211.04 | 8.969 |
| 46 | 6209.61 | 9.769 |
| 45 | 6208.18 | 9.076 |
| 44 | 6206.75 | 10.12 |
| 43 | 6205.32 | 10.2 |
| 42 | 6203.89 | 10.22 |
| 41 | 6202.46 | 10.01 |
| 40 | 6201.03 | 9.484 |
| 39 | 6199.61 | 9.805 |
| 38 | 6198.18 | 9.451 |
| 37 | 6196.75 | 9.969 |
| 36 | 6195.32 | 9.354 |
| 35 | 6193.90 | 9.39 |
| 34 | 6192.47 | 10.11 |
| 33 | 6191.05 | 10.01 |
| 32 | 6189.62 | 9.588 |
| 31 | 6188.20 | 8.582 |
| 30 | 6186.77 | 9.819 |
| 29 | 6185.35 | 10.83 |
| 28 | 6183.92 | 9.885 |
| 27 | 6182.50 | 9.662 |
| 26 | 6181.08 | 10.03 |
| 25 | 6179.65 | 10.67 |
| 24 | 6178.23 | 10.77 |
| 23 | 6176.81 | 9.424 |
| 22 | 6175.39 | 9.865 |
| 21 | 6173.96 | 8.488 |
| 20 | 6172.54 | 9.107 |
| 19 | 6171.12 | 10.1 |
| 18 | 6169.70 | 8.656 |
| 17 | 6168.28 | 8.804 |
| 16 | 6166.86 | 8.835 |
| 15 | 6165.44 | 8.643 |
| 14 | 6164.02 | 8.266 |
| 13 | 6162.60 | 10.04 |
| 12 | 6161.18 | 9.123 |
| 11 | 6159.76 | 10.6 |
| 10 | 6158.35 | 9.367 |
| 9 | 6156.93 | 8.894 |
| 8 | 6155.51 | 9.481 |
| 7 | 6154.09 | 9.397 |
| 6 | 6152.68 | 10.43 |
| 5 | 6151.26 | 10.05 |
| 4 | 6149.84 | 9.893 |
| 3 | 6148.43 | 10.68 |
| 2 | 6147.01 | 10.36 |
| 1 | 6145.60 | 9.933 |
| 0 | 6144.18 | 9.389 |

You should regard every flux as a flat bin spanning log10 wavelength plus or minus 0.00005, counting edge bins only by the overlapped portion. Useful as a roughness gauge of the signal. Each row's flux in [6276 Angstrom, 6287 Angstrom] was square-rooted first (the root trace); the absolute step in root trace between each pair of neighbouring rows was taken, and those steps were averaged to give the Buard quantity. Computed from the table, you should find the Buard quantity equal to 0.13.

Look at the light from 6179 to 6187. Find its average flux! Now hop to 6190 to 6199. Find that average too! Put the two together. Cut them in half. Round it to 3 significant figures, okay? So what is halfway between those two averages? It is 9.93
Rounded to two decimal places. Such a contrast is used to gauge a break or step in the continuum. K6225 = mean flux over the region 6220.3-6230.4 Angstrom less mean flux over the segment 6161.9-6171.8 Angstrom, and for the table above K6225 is 0.47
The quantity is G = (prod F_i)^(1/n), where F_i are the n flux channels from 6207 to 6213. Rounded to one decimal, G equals 9.2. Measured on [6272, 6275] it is 10.1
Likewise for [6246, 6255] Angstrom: 9.4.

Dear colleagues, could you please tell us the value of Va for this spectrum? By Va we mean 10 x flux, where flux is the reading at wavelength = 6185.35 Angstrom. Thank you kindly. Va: 108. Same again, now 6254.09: 95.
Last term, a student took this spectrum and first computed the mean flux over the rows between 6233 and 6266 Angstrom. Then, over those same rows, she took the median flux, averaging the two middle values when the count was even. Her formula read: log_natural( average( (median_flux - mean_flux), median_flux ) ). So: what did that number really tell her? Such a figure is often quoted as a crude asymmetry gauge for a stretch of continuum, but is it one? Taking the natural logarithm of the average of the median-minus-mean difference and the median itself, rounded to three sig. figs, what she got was 1.51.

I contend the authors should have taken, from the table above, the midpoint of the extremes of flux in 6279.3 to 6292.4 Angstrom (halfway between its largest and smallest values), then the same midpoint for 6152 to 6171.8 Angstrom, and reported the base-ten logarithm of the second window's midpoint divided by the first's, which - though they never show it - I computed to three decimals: -0.043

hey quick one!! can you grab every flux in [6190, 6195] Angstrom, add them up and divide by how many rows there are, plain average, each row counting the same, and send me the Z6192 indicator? 9.8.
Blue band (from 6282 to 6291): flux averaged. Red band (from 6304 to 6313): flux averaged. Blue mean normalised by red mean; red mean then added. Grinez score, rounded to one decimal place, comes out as 11.0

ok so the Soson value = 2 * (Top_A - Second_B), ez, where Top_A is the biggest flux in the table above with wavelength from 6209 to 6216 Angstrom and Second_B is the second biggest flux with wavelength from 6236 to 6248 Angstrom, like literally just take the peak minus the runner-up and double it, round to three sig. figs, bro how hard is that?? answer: 1.78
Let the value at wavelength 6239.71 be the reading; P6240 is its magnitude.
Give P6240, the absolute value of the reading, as 9.7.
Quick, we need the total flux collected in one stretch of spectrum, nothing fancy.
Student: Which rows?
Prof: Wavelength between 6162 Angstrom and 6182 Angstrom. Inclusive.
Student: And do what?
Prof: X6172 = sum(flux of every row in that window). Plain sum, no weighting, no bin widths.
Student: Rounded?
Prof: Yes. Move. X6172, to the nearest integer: 132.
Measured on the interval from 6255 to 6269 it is 97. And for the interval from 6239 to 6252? 82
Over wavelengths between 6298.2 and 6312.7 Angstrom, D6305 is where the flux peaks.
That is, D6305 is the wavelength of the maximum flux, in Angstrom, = 6309.05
